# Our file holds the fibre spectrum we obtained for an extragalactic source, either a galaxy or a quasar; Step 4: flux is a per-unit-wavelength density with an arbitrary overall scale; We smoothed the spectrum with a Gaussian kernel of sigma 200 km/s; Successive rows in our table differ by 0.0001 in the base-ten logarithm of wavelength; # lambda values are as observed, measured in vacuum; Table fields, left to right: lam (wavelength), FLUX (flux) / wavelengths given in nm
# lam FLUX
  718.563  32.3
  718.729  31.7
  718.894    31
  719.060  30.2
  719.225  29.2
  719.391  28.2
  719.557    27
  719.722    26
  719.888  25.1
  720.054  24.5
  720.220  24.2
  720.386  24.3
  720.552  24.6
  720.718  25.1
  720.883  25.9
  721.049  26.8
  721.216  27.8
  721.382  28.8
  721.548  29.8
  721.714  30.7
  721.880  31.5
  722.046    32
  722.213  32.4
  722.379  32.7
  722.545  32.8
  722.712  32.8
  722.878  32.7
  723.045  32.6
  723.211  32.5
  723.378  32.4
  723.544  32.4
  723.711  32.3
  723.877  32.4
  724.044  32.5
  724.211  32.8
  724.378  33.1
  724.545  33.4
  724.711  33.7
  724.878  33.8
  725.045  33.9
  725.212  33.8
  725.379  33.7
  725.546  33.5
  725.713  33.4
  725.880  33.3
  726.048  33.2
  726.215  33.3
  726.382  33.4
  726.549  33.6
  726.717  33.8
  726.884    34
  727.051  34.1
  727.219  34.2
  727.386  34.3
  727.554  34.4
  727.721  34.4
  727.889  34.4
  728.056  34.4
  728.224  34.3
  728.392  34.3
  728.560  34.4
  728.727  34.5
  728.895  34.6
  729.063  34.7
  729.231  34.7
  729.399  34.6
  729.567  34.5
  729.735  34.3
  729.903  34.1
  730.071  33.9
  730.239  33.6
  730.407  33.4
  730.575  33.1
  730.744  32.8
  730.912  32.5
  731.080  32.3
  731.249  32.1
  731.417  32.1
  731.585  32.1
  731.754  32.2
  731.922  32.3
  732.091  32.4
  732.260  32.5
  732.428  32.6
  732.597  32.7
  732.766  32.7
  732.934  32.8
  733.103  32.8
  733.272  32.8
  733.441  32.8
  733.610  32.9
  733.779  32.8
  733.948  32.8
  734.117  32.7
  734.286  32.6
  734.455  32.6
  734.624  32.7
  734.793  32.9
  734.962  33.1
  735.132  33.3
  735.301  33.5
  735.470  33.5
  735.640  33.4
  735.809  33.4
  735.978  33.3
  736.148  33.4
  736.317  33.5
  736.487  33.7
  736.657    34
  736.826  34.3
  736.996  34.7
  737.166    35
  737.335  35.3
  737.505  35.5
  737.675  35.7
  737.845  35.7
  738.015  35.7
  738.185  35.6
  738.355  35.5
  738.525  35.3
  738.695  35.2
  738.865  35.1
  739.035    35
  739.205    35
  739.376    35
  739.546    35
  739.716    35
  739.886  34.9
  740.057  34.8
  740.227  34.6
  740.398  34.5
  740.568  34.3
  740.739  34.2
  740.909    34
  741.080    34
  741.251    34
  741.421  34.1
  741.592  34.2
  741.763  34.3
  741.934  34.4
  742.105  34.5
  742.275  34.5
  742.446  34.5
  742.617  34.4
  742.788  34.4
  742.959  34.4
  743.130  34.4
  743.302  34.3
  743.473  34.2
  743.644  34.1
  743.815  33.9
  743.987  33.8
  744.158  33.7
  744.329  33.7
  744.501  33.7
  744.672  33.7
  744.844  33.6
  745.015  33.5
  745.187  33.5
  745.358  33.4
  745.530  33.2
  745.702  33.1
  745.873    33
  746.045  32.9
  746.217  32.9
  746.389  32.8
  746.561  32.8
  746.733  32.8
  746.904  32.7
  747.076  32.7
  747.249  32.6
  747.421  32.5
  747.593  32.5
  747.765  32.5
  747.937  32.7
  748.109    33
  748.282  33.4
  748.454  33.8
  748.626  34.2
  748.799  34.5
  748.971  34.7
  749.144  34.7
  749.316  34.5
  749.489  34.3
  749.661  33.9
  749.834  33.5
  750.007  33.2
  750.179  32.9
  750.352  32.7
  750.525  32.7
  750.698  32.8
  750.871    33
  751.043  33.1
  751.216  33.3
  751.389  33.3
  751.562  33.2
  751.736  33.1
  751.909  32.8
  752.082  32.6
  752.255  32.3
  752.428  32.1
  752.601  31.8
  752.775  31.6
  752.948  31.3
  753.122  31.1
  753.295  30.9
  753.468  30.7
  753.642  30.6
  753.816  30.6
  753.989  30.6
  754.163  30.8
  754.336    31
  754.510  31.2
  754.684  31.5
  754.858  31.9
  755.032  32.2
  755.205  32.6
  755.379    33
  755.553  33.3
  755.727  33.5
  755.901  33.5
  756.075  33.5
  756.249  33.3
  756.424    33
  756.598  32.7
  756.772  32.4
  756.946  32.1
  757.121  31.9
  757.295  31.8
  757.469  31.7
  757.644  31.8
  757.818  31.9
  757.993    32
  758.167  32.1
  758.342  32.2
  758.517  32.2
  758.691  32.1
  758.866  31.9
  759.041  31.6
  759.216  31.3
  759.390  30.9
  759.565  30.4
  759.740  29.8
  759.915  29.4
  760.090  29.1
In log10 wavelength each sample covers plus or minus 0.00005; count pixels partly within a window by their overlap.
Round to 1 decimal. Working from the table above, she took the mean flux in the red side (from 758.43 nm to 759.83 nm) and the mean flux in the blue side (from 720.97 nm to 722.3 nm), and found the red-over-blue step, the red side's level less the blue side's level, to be 1.3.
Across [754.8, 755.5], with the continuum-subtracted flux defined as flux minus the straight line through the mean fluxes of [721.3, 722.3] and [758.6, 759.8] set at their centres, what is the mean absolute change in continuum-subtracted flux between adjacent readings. 0.37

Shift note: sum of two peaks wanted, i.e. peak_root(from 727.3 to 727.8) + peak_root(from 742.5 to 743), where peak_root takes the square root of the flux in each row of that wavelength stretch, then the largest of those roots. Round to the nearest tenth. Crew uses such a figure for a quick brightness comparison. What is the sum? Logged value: 11.7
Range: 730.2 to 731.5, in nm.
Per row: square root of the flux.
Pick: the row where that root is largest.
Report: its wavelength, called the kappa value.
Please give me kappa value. 730.239 nm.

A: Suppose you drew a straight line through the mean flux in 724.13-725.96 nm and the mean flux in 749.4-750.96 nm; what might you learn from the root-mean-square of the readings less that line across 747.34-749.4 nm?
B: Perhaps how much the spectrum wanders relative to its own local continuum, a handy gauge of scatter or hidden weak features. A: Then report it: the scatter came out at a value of 0.95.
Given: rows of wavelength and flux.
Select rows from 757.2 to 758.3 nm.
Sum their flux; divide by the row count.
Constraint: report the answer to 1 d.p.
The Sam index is 31.9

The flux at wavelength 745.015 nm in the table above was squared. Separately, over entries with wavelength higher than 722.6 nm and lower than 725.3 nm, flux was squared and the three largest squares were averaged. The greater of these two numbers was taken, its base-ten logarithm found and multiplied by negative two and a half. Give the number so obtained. -7.65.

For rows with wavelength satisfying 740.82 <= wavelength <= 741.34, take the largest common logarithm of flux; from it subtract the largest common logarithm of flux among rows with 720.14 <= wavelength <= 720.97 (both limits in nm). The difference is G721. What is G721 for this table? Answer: 0.118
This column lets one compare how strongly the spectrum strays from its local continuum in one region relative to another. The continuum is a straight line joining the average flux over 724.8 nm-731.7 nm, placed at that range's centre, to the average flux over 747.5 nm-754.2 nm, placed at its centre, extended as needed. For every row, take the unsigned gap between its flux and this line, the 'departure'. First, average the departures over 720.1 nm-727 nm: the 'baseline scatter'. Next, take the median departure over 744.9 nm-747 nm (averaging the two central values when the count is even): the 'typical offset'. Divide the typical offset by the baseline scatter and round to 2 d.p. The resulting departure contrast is 0.05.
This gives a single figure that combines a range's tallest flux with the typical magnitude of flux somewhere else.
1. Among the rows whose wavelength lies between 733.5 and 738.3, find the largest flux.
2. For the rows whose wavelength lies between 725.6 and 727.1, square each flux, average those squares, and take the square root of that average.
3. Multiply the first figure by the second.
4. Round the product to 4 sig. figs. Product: 1198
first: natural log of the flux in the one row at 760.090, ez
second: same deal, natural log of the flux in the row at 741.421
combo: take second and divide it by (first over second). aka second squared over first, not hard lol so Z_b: 3.70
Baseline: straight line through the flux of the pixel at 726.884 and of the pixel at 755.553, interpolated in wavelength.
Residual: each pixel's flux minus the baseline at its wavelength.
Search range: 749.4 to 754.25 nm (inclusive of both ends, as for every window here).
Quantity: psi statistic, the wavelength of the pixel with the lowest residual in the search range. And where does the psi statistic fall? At 753.642 nm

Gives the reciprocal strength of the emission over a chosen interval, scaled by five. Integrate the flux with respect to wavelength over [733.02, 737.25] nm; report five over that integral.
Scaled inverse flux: 0.0355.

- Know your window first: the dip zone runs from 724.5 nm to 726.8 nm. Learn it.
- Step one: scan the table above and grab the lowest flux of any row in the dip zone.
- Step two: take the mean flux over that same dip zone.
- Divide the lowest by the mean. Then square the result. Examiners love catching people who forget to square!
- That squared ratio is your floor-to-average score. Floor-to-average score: 0.979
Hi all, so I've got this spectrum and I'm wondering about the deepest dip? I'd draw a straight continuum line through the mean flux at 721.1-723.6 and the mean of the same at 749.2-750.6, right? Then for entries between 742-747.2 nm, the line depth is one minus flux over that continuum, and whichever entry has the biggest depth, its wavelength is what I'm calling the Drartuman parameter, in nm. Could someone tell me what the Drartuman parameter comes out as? 747.076 nm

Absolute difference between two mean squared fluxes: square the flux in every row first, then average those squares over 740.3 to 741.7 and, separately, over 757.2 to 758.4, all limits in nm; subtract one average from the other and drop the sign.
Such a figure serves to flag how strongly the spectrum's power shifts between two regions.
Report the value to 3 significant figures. 148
